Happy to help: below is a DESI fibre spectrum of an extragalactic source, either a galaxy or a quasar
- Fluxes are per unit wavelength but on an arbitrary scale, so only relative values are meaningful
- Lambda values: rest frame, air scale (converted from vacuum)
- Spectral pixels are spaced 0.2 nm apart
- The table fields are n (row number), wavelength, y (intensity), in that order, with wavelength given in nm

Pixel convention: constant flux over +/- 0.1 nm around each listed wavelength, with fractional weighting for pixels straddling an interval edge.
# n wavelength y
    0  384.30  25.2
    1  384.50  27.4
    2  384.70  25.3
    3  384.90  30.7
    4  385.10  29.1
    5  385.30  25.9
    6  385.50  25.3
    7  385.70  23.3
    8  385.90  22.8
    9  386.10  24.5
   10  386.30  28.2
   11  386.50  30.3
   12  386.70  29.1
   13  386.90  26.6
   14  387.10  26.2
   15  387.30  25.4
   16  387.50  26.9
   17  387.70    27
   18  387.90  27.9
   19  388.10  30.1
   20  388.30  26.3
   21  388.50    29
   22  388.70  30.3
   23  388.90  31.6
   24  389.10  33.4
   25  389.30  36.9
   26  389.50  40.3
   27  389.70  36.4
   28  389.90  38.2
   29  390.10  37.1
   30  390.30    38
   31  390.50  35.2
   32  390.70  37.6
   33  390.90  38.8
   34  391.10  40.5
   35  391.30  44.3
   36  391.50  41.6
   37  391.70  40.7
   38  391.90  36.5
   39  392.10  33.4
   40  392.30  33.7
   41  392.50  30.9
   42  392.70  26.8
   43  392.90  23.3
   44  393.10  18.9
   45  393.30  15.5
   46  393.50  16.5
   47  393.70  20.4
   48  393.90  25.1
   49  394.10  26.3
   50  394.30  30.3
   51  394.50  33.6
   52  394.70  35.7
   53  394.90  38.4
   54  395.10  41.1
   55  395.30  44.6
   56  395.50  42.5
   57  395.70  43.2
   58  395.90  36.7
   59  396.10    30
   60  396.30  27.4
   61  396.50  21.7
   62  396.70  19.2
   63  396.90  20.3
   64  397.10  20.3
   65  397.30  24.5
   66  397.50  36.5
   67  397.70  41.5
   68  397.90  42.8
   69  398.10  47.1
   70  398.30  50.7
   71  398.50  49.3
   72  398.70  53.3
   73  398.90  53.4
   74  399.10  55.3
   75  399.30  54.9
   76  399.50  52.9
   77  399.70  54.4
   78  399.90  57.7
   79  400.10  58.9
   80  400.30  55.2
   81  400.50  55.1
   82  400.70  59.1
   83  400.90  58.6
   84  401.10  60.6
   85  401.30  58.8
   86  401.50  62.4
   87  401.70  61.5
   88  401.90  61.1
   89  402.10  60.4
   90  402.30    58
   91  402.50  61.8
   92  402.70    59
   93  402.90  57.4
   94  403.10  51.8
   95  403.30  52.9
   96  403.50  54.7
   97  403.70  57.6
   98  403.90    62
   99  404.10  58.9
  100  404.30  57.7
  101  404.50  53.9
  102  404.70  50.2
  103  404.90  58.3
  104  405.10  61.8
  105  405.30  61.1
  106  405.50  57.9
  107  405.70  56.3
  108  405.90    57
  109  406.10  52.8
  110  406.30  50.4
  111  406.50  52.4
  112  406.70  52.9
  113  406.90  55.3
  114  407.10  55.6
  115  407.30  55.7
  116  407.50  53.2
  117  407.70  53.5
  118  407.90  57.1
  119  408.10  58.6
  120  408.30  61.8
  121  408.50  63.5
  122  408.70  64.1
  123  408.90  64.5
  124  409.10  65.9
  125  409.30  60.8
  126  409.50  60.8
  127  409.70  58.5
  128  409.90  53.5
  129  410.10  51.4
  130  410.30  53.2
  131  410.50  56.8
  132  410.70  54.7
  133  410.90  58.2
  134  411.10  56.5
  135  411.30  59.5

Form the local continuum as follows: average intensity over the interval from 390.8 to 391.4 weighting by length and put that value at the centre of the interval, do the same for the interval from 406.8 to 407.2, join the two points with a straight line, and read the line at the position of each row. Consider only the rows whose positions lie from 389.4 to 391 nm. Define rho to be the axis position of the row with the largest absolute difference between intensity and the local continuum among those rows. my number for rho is 390.50 nm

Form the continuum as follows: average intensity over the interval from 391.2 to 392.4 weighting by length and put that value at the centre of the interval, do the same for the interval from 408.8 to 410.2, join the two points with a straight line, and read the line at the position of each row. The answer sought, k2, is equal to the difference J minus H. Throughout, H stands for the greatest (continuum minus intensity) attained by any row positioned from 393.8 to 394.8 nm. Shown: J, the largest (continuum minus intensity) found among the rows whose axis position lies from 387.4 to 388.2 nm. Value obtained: -9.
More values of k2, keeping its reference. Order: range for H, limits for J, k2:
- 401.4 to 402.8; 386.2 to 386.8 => 11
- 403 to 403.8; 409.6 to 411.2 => 9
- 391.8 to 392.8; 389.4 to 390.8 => -11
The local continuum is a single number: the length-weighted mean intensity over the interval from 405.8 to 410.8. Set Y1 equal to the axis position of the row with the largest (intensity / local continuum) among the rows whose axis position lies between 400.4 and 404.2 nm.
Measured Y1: 401.50 nm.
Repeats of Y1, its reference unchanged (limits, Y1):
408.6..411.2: 409.10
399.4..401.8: 401.50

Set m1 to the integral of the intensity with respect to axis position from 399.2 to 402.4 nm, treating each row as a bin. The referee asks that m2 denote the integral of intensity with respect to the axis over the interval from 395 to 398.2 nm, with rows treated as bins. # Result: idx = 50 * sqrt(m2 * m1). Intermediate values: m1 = 186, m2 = 108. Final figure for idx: 7081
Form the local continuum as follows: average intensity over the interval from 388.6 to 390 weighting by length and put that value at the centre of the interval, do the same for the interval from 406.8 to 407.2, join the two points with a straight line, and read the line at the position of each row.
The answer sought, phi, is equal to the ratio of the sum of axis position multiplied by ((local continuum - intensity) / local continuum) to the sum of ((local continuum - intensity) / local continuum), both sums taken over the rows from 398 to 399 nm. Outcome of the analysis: 398.60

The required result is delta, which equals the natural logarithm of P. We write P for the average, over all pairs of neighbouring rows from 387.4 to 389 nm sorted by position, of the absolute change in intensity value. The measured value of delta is 0.6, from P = 1.8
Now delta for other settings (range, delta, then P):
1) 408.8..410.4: 0.9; 2.5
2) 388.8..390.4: 0.9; 2.3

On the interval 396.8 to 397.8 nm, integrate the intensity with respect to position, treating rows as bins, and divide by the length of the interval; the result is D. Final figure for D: 28.6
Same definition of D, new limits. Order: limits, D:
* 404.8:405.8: 59.1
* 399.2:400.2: 55.8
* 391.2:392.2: 39.3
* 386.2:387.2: 28.1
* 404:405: 55.8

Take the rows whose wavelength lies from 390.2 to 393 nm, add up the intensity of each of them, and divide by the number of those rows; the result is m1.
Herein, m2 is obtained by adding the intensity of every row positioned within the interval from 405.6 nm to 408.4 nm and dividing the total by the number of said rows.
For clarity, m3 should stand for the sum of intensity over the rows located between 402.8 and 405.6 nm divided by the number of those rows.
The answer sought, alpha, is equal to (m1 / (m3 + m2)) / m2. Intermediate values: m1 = 36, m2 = 55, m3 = 57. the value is 0.0058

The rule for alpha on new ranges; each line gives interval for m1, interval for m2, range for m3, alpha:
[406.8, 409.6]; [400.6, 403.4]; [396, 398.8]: 0.0108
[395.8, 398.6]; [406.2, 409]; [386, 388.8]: 0.0069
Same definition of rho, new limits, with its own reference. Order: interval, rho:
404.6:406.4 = 405.10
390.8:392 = 391.90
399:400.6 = 400.10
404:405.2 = 405.10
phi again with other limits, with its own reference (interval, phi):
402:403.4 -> 402.51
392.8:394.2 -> 393.47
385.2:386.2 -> 385.74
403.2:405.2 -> 404.20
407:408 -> 407.56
